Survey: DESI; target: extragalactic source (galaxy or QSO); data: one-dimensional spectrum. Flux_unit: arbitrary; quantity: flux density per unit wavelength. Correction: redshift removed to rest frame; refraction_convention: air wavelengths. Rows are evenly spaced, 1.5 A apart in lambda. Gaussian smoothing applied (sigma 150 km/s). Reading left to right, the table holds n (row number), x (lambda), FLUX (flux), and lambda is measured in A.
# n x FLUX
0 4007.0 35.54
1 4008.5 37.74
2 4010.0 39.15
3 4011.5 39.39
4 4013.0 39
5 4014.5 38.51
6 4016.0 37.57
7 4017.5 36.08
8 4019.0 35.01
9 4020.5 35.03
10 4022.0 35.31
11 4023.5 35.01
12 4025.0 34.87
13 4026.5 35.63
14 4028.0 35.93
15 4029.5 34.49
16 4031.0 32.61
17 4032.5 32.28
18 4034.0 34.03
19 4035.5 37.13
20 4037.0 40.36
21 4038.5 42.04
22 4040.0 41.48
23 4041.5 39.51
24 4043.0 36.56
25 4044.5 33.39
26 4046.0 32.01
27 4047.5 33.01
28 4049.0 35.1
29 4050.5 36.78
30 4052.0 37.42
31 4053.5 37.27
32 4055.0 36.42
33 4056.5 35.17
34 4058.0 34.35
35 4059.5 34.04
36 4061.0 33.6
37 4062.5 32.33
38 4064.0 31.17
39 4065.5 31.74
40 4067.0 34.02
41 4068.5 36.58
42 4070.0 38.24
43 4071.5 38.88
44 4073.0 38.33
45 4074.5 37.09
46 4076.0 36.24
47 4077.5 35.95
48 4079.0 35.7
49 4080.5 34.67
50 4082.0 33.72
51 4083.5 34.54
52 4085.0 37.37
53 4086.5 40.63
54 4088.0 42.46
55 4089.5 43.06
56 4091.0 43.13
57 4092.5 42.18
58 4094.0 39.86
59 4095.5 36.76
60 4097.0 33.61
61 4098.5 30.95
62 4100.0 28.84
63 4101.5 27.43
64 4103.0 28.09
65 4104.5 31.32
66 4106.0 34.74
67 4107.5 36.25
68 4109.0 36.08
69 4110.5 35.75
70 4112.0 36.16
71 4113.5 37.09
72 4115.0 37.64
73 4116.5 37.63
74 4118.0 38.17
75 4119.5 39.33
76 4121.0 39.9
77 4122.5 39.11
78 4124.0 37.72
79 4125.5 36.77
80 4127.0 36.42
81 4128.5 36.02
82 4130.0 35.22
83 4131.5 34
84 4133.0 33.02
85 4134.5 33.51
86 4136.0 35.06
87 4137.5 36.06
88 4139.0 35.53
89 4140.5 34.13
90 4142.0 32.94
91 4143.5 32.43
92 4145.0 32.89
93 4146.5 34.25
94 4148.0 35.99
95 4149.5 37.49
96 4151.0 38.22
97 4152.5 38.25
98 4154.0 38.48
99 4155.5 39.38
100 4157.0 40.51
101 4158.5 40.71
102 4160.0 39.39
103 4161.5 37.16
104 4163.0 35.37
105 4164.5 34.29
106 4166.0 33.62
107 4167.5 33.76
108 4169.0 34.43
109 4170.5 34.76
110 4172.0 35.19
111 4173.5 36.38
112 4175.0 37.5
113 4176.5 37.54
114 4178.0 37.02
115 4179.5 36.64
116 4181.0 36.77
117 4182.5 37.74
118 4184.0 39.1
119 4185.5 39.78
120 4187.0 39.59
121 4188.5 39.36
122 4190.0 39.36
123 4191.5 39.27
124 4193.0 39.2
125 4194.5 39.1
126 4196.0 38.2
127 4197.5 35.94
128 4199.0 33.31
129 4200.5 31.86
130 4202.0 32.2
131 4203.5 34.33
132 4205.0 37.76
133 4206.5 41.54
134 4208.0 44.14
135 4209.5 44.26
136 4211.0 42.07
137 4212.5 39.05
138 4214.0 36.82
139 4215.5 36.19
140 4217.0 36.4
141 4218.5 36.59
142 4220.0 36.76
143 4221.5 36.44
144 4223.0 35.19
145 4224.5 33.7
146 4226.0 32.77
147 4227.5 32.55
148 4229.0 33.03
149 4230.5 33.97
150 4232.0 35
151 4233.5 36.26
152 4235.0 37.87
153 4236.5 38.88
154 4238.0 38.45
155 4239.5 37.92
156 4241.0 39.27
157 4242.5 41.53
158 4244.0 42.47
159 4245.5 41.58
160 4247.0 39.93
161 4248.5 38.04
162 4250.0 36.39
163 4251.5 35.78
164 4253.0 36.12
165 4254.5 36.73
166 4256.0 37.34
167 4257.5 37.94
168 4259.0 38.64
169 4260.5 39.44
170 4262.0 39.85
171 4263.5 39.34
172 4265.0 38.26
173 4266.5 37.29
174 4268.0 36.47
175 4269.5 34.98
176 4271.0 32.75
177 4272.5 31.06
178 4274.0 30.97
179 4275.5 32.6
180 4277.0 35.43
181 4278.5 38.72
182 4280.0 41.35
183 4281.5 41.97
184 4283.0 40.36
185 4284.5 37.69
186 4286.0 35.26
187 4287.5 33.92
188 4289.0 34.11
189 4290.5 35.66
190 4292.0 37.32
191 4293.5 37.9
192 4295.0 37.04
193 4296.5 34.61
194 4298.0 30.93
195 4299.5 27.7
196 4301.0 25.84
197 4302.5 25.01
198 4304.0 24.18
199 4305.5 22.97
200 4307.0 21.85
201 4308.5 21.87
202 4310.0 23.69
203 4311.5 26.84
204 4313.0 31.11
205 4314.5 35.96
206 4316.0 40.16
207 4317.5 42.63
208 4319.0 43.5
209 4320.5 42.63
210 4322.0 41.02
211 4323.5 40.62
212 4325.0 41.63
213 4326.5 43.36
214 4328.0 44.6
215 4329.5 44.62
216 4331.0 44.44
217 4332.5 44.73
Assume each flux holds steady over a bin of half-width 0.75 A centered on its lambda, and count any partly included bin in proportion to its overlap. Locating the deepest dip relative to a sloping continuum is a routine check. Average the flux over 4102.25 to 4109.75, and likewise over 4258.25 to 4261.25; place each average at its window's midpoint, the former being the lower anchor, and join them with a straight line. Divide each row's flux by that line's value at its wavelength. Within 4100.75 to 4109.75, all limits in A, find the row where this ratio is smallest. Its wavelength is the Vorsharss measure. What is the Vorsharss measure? 4101.5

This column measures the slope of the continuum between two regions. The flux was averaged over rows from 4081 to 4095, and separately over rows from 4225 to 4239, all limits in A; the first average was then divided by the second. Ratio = 1.12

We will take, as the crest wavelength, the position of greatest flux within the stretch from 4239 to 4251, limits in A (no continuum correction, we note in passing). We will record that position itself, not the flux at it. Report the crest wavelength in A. 4244.0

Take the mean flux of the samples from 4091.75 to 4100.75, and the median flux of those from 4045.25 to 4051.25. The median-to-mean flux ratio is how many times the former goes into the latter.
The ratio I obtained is 0.96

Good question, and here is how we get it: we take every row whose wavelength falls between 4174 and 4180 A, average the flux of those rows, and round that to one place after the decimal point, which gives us 37.2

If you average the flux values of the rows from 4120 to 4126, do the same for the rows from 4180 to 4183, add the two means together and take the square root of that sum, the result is 8.70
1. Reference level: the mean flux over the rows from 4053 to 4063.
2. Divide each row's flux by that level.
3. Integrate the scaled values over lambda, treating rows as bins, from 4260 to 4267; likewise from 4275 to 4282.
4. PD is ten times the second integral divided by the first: 9.8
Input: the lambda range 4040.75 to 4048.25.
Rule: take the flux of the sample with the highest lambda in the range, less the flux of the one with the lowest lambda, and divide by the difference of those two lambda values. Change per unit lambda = -1.1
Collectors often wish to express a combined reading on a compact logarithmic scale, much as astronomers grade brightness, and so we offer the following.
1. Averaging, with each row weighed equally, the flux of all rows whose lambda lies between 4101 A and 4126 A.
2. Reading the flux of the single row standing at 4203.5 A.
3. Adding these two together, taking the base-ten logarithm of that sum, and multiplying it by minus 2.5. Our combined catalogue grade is -4.62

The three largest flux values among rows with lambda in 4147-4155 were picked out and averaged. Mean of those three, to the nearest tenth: 38.3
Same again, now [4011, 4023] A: 39.0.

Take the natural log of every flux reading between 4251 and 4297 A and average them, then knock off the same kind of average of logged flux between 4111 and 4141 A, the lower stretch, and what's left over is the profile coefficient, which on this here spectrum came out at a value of 0.005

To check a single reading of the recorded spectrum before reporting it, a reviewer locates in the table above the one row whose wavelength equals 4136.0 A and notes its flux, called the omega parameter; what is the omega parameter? 35.06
